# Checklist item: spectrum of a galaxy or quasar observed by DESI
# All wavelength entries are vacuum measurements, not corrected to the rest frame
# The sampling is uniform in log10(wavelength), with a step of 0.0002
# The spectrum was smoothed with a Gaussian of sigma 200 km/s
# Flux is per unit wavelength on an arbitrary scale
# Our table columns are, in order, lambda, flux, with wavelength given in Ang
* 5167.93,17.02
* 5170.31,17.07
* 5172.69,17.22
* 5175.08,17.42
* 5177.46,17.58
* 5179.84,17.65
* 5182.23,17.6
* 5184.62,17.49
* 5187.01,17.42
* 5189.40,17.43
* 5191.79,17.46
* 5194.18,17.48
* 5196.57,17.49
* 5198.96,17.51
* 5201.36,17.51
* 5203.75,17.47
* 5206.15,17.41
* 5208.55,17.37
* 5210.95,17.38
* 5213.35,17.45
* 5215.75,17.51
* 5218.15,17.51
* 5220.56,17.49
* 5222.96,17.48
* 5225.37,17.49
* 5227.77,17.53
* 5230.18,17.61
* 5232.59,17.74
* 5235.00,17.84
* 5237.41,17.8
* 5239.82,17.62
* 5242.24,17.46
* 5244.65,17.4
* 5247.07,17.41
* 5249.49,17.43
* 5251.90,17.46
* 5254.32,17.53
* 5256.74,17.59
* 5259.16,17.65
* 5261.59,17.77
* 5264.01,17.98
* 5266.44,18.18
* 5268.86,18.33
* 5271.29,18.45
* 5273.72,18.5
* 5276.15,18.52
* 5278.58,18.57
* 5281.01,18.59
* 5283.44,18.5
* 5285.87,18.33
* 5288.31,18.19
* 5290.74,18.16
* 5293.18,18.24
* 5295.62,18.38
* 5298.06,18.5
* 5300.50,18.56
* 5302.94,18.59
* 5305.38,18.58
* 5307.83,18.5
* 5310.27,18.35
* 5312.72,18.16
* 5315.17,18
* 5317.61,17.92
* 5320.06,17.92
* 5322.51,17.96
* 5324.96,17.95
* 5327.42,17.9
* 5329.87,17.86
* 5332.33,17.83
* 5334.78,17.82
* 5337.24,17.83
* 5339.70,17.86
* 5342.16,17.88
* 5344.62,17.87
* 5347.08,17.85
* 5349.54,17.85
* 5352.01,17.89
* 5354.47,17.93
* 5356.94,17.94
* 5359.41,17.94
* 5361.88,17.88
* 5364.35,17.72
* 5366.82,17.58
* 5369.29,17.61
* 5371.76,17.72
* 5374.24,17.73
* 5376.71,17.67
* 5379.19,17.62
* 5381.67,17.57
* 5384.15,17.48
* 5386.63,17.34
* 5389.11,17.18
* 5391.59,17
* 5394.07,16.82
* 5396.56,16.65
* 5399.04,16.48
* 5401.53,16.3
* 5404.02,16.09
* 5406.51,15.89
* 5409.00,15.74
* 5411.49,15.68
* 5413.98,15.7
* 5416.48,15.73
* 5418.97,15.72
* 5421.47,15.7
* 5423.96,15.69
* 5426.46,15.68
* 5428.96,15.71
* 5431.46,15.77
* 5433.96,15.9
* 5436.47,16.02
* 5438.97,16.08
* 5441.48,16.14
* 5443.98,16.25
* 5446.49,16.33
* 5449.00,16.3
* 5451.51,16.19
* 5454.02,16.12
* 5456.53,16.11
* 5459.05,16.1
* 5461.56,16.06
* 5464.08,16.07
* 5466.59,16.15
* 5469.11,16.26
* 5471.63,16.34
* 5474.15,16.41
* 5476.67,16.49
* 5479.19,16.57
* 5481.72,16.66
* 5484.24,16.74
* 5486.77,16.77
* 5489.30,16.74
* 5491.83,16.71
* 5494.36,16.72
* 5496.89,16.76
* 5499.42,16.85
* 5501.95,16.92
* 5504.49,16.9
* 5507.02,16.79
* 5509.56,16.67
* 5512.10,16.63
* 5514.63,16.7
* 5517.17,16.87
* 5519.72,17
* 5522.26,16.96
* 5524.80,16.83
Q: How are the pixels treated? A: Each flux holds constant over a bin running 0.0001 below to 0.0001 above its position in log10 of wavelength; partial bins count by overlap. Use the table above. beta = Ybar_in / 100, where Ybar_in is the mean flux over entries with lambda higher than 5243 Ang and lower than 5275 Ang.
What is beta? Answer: 0.178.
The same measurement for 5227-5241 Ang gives 0.177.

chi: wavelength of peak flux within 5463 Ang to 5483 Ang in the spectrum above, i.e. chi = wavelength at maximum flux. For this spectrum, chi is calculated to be 5481.72 Ang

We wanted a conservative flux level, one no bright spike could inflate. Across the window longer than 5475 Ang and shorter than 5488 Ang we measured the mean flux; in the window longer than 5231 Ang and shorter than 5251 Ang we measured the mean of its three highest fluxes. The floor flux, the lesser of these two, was 16.6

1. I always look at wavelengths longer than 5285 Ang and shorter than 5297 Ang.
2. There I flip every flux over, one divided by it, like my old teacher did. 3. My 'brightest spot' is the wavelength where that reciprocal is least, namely 5295.62 Ang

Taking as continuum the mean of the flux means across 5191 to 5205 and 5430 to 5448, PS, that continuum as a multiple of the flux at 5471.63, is 1.03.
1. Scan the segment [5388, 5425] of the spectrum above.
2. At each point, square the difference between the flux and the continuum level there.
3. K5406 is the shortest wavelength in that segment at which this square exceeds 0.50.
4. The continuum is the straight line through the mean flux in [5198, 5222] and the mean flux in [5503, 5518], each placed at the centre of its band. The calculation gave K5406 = 5401.53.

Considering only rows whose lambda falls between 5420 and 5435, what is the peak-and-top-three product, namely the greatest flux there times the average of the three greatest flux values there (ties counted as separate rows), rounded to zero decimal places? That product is 251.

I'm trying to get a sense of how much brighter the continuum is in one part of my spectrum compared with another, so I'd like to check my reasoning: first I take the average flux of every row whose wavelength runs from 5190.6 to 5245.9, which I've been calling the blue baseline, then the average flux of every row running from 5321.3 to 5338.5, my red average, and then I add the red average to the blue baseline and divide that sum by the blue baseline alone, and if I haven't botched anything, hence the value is 2.02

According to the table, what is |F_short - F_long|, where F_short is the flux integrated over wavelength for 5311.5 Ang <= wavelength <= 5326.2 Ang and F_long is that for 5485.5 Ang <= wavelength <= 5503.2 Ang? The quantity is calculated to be 33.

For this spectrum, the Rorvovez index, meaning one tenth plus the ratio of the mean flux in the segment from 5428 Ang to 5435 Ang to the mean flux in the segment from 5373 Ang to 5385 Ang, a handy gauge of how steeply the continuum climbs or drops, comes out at 1.00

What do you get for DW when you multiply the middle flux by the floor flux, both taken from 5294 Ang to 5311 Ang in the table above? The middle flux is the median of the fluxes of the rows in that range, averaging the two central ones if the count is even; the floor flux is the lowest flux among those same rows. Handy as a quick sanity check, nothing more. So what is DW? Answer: 339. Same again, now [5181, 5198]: 305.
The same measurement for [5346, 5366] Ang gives 317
